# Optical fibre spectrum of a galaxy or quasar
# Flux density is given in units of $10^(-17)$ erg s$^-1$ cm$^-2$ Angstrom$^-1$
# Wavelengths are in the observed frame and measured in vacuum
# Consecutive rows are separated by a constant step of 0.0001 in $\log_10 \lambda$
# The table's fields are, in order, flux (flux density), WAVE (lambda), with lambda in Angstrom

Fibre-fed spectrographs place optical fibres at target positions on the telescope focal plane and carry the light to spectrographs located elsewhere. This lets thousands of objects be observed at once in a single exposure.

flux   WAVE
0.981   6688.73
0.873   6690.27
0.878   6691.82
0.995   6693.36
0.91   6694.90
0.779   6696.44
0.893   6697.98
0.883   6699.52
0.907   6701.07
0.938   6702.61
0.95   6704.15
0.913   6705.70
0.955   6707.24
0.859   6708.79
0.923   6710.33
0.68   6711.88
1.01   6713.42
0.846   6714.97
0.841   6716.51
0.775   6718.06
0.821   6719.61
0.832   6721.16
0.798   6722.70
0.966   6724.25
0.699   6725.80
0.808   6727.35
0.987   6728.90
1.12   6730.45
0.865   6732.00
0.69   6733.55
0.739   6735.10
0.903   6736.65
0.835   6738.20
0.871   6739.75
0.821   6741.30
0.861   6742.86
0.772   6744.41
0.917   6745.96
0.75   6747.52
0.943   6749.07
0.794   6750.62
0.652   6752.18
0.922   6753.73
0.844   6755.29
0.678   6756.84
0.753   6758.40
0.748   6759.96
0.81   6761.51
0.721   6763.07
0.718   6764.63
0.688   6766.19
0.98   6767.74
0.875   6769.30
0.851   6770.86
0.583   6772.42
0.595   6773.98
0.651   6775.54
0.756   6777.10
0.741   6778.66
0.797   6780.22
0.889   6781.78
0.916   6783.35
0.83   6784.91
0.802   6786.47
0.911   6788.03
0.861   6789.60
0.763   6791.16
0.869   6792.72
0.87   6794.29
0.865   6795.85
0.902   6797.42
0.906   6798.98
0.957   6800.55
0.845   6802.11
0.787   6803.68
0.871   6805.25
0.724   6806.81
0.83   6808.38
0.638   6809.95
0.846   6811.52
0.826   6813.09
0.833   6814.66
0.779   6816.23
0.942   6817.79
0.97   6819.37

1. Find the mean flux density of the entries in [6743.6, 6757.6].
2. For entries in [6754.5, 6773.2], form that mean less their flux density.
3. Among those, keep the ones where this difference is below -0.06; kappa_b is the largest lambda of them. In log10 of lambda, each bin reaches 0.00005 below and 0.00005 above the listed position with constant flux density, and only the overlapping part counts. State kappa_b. 6769.30 Angstrom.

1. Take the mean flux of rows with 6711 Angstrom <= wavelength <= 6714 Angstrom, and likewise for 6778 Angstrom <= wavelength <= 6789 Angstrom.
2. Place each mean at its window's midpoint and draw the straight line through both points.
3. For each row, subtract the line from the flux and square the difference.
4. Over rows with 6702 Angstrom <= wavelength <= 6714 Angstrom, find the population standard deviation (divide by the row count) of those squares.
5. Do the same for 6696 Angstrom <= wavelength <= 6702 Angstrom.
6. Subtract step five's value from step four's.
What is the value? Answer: 0.008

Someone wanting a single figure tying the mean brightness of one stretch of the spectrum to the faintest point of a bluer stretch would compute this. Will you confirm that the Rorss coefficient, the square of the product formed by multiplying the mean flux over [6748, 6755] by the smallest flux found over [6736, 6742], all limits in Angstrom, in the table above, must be 0.46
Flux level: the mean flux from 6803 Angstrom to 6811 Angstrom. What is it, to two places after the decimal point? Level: 0.77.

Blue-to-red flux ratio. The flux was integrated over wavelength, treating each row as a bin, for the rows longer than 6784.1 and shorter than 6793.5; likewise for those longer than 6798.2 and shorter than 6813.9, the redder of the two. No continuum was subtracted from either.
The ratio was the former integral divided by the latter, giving 0.6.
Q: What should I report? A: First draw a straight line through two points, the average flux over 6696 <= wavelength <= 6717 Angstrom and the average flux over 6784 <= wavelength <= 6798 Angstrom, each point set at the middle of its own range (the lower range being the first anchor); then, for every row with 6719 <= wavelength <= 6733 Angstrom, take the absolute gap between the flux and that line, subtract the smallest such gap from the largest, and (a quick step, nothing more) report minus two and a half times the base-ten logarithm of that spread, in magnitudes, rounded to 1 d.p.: 1.6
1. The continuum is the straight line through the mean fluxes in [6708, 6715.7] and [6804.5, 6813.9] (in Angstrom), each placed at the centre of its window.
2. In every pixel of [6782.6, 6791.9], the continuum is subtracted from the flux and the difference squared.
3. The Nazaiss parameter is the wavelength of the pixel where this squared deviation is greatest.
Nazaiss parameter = 6783.35 Angstrom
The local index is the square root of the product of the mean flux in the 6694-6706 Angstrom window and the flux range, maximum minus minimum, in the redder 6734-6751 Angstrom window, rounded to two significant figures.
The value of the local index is 0.43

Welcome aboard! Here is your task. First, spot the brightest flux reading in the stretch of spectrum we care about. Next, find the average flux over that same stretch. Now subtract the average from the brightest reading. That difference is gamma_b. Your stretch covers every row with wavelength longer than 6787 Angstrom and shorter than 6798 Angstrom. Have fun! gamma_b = 0.05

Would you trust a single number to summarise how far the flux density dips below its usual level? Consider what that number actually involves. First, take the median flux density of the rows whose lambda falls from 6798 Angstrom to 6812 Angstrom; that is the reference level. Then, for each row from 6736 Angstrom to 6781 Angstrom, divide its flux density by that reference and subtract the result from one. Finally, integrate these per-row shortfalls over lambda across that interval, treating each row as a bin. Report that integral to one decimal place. 3.1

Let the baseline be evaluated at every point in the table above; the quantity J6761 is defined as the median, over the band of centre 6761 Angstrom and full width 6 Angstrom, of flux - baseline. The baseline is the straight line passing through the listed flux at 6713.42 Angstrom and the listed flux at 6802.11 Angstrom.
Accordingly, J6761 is -0.17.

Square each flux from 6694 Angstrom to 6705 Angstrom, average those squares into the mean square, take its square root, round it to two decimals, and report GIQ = 0.90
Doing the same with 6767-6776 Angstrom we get 0.77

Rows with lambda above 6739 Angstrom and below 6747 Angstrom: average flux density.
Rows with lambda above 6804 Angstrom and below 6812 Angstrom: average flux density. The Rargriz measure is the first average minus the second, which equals 0.07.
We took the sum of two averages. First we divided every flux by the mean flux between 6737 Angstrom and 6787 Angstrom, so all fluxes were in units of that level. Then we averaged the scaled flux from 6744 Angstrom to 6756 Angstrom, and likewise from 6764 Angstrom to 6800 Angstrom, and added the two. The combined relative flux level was 2.06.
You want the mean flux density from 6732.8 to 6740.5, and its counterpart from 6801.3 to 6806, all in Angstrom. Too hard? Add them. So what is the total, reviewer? 1.64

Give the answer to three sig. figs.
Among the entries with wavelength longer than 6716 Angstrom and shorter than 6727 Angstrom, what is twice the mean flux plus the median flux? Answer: 2.46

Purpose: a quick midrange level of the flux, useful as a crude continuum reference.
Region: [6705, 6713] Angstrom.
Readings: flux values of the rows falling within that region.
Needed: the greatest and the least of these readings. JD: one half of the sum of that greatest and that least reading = 0.82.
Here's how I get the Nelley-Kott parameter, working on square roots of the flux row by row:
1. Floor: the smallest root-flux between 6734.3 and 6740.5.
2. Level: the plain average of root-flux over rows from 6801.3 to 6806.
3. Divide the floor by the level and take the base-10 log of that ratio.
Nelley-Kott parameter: -0.026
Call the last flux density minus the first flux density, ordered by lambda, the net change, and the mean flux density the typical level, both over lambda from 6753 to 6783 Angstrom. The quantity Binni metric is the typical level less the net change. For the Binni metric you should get 0.80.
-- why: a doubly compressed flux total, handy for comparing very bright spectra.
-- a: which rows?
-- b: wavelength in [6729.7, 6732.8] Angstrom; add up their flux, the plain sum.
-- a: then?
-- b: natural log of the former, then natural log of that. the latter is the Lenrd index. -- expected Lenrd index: -0.38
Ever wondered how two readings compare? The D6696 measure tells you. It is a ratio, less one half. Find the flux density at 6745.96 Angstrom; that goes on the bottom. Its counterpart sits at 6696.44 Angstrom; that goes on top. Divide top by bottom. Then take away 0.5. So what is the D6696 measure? 0.35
